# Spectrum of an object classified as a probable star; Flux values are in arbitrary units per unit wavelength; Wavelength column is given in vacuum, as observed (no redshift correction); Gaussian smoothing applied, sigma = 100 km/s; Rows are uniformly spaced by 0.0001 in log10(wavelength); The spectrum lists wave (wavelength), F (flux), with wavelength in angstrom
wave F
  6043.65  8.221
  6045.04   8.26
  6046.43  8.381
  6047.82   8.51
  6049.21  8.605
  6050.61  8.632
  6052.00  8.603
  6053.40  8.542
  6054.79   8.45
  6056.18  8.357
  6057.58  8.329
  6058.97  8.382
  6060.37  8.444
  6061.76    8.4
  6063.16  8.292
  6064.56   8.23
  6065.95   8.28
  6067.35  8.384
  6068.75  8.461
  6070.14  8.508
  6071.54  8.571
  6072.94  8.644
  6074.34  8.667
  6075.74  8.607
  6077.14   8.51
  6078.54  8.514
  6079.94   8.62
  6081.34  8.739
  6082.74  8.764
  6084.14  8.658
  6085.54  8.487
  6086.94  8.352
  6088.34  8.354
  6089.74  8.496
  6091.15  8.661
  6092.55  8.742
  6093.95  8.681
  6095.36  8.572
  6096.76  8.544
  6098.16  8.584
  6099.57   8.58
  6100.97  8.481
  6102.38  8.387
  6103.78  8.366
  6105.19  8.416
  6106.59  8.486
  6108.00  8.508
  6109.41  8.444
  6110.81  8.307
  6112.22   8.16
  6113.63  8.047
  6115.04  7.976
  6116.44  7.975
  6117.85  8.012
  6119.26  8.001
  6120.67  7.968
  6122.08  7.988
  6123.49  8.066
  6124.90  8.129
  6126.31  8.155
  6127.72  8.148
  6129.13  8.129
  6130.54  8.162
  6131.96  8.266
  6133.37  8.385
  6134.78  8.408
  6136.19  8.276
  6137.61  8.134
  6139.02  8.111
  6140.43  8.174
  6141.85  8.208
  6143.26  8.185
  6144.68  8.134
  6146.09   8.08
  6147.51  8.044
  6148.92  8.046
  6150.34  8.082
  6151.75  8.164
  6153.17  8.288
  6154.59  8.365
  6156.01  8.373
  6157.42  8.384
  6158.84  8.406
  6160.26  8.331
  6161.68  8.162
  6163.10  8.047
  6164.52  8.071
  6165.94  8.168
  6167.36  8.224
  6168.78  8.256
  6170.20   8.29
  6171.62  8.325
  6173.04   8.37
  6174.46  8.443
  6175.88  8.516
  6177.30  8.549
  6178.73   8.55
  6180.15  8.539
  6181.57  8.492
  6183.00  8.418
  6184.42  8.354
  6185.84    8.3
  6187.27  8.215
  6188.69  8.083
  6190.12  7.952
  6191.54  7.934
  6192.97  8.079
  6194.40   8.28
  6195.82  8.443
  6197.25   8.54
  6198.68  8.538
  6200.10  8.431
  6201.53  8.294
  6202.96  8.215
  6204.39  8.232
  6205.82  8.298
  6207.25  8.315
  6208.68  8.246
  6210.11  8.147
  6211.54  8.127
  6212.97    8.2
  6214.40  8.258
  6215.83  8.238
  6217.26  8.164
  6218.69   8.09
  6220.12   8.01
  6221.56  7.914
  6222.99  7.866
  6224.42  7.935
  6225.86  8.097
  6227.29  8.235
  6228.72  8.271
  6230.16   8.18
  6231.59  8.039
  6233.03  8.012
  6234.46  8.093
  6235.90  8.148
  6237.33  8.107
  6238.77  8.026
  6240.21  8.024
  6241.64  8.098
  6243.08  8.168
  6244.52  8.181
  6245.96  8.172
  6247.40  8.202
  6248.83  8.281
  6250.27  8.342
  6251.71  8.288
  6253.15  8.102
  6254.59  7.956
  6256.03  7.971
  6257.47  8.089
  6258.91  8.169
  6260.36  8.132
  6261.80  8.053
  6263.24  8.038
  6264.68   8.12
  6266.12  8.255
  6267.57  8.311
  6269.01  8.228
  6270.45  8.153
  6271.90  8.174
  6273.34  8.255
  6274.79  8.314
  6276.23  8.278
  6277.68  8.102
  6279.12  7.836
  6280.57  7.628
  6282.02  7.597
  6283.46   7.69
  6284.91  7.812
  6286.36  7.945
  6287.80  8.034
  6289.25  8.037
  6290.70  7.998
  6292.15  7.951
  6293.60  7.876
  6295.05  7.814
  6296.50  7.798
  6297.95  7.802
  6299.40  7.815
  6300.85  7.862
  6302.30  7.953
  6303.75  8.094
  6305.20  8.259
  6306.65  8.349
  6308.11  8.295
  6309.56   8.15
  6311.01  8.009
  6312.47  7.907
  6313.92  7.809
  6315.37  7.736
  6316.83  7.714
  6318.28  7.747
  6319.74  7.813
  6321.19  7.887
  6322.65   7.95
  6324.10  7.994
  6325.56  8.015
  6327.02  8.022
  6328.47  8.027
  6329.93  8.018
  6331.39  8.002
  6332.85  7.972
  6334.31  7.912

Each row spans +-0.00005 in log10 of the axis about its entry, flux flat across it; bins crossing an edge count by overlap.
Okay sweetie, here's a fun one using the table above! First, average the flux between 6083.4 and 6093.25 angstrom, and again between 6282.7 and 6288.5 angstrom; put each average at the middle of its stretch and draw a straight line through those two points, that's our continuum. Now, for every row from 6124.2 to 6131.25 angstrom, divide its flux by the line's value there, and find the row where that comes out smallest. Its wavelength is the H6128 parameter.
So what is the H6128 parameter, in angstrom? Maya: 6124.90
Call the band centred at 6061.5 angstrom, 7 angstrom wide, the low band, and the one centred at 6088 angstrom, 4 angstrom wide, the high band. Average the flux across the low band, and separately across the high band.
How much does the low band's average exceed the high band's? -0.1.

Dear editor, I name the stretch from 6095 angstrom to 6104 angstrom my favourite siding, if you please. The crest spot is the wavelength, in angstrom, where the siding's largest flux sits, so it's 6098.16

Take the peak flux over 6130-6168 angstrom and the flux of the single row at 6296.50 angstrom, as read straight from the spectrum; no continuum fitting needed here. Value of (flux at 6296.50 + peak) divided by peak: 1.93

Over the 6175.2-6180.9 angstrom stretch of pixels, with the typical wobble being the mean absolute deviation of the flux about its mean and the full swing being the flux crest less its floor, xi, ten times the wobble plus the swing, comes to 0.15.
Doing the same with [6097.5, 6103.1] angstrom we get 0.94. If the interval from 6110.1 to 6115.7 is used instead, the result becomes 1.44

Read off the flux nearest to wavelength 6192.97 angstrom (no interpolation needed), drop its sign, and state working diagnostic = 8.08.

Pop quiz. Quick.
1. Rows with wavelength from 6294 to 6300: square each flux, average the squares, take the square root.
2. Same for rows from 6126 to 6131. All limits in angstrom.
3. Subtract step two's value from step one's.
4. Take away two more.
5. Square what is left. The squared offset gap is 5.5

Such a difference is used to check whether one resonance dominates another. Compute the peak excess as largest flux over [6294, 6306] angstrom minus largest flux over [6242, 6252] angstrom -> -0.08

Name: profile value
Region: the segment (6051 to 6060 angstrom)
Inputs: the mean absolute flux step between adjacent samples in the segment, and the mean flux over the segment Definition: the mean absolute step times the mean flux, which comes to 0.55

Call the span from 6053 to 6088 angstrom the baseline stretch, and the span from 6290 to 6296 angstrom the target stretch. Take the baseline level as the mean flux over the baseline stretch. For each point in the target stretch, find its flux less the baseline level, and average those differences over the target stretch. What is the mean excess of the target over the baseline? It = -0.58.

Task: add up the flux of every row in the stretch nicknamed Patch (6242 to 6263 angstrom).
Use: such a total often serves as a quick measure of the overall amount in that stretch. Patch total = 114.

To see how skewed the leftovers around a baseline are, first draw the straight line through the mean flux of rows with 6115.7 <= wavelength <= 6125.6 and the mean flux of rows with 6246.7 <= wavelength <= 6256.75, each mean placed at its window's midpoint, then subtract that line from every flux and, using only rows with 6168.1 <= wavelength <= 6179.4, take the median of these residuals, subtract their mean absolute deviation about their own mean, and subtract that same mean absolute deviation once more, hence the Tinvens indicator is 0.13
